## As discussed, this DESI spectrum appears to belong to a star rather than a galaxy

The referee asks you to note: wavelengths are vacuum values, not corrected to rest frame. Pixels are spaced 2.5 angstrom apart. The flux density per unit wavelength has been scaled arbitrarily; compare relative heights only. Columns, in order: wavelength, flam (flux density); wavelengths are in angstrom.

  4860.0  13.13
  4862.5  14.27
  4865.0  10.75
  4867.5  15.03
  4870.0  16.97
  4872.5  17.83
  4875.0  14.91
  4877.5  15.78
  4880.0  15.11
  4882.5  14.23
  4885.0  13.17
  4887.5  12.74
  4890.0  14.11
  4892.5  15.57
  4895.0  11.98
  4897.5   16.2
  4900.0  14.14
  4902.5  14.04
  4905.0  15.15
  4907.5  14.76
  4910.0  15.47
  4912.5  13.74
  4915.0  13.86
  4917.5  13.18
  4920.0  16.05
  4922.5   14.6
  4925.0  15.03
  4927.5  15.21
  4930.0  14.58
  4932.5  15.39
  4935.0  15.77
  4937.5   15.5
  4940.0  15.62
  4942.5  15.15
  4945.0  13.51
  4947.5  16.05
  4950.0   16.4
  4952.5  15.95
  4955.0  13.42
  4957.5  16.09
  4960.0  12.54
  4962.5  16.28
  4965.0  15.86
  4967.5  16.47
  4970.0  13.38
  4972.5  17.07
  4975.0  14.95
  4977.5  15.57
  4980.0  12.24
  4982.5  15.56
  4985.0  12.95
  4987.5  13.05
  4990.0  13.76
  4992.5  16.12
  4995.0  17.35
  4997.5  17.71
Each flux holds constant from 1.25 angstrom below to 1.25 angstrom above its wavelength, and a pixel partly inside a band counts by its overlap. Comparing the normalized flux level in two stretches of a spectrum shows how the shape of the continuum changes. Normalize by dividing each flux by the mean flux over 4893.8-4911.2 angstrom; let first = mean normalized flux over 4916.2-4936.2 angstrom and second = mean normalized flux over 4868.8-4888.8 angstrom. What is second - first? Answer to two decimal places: 0.01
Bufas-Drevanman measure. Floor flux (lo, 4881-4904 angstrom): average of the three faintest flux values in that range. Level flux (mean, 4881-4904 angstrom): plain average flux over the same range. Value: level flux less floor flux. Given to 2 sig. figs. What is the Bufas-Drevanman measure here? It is 1.4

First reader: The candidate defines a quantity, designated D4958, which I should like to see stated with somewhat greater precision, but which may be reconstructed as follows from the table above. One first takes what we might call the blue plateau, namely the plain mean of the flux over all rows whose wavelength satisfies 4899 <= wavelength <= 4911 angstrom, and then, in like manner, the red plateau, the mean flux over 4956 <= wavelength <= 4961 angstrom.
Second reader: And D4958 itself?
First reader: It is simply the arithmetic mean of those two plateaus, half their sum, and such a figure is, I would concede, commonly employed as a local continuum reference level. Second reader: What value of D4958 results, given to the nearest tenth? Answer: 14.5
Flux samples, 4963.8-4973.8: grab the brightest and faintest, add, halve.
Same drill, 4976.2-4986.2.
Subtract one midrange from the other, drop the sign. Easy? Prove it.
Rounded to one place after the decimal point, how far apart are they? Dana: 1.3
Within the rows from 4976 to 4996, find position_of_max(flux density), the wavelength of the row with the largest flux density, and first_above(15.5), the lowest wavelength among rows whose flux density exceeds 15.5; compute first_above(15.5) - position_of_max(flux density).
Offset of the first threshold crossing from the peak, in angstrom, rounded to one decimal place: -17.5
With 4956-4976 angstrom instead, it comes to -15.0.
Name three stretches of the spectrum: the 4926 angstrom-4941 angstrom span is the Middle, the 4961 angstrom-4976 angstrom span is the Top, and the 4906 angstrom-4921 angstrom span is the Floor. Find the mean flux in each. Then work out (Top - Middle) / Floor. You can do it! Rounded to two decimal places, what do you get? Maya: 0.02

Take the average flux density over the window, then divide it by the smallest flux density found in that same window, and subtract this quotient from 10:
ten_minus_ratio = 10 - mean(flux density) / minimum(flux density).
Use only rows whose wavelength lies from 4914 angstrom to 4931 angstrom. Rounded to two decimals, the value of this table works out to 8.89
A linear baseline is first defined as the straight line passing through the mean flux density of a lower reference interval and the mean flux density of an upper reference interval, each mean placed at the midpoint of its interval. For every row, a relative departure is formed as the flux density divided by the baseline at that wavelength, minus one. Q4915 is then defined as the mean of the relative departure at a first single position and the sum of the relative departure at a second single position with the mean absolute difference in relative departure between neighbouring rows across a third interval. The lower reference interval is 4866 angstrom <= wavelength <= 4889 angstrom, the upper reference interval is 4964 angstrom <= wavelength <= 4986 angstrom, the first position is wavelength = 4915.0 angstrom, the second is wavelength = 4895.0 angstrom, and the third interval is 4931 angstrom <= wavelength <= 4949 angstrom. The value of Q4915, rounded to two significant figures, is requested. -0.11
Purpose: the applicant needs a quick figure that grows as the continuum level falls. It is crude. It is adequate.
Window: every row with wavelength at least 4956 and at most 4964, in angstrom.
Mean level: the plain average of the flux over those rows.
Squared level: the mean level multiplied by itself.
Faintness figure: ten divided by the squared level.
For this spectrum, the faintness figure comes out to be 0.045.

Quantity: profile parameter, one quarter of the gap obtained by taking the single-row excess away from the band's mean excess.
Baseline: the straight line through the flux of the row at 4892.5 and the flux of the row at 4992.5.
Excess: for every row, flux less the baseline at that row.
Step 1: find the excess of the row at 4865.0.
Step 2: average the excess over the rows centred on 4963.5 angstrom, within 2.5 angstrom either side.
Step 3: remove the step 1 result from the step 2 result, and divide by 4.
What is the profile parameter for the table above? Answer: 1.2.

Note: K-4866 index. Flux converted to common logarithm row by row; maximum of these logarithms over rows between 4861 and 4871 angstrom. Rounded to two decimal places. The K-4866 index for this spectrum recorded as 1.23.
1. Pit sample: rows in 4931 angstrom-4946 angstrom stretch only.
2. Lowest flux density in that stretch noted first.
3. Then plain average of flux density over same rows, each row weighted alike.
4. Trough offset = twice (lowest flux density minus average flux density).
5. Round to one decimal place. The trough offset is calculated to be -3.3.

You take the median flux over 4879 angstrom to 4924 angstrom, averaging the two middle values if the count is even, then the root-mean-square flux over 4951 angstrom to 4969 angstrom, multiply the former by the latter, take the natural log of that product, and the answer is 5.38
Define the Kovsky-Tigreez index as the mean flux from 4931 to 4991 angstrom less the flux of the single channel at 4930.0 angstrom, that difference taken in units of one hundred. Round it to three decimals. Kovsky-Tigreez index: 0.004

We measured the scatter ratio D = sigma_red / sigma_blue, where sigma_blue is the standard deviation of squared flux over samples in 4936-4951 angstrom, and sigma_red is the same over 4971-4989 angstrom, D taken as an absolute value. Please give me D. 1.7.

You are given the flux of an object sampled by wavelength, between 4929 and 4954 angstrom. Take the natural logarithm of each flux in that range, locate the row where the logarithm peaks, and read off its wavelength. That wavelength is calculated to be 4950.0 angstrom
